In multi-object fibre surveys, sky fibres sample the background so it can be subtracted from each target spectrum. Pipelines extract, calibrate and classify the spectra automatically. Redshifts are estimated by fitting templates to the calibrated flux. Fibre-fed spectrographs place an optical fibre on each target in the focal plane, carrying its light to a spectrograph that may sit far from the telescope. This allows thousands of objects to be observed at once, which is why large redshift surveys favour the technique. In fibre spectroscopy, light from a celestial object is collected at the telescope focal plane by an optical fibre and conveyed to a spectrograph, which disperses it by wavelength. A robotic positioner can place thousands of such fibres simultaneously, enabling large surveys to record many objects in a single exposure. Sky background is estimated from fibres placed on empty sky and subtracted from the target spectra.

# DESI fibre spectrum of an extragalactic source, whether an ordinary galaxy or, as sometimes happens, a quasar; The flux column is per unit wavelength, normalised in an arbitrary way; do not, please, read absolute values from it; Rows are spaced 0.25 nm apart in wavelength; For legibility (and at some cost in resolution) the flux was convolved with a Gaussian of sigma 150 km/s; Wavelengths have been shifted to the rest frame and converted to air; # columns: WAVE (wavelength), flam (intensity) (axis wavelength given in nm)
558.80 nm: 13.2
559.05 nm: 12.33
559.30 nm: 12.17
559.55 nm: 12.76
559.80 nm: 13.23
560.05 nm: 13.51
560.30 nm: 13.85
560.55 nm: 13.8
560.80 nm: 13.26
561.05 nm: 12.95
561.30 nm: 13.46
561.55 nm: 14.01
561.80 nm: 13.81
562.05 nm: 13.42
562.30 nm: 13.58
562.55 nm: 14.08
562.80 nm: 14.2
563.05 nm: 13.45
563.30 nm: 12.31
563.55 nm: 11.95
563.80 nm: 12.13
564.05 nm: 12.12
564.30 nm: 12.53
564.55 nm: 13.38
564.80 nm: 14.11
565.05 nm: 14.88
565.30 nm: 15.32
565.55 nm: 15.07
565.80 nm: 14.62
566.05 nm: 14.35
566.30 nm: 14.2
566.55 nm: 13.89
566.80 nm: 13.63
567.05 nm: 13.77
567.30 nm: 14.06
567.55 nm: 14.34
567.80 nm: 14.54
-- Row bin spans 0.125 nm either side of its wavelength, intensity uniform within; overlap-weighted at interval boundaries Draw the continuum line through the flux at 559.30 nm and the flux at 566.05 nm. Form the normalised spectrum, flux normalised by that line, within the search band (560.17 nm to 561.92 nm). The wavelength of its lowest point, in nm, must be 561.05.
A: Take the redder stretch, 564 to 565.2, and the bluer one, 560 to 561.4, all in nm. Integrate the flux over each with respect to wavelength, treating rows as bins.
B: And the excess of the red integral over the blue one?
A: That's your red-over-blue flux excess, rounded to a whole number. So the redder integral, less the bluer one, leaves -3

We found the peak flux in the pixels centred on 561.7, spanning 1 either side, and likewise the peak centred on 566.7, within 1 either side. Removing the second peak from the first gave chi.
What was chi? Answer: -0.5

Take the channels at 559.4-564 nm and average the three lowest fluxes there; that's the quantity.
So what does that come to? 12.1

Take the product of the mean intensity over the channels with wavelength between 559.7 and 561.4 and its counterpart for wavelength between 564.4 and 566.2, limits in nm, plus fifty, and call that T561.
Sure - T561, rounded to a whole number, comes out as 245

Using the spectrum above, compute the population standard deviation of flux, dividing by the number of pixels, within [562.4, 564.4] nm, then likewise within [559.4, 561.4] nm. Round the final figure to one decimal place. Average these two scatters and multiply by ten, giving 6.1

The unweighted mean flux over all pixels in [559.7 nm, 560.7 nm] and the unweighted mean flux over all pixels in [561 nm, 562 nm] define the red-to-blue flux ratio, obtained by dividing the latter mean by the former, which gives 1.00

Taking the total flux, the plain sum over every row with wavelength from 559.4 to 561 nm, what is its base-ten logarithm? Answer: 1.91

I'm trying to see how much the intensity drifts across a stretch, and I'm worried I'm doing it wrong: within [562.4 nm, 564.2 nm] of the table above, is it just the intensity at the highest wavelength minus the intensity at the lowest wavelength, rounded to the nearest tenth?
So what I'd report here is -2.0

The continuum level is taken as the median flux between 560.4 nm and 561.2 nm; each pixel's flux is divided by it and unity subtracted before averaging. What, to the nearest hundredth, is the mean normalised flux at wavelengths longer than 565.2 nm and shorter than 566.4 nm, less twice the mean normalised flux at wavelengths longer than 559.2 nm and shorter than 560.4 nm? 0.13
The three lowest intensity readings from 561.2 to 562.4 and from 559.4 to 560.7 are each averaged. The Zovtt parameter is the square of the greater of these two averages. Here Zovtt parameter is 182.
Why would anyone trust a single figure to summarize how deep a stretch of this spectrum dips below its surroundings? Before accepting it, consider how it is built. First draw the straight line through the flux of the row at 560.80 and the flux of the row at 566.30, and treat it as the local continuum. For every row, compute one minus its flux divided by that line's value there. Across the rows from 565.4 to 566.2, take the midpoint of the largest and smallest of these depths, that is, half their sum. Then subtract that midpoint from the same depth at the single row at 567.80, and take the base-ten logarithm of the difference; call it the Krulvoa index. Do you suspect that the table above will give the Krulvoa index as -1.4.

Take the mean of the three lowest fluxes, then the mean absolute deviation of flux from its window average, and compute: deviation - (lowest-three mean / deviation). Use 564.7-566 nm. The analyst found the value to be -41.4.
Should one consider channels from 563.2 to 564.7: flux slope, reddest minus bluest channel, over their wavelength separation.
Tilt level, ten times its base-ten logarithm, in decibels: -1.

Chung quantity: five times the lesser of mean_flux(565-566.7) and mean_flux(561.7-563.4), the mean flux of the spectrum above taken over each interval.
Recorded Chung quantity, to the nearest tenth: 67.8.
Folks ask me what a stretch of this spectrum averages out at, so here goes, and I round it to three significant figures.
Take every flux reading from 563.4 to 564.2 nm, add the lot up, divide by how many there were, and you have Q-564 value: 12.1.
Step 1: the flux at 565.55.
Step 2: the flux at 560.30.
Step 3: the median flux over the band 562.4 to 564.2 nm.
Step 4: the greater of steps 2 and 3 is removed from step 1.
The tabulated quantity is 1.2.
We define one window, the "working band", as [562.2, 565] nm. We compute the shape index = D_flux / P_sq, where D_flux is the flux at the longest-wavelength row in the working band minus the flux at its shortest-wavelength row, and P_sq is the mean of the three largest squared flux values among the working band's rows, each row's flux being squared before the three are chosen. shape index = 0.0027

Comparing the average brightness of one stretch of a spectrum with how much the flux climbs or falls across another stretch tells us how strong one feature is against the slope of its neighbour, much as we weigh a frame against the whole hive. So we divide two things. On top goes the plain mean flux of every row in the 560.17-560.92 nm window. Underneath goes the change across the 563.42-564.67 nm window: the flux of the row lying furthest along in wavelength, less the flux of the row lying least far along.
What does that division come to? 10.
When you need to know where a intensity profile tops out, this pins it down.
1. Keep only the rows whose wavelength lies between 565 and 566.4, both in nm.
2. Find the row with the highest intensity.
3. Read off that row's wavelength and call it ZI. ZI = 565.30 nm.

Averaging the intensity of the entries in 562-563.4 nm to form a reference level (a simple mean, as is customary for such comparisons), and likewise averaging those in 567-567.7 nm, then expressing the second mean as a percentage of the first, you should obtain 104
